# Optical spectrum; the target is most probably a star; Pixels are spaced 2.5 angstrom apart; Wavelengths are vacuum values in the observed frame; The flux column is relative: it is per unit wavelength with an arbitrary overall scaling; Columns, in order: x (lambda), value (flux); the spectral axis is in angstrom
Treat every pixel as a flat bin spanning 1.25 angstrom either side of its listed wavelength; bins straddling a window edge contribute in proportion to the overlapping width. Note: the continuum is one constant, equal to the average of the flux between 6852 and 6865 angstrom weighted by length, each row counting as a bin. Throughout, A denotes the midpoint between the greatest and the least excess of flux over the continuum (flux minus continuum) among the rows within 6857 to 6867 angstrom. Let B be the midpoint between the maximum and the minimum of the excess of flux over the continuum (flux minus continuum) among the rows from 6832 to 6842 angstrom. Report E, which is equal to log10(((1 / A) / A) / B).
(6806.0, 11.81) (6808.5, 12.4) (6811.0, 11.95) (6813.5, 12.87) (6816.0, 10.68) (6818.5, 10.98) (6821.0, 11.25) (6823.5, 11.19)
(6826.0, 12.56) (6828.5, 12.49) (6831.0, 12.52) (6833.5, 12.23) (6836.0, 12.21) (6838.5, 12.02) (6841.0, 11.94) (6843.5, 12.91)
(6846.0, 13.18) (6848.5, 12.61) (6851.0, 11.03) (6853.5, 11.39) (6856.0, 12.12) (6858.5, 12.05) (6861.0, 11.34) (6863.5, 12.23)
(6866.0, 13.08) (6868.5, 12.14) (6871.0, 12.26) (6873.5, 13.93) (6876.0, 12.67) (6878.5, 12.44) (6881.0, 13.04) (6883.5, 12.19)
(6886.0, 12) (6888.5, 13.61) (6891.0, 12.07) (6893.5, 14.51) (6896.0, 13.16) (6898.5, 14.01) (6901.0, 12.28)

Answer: 1.5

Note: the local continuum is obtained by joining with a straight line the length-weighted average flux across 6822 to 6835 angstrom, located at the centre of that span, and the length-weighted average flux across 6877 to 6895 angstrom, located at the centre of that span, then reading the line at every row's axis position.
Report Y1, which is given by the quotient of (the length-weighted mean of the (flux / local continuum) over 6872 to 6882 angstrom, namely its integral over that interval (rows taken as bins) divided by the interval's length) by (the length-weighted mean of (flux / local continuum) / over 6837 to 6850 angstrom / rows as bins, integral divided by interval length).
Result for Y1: 1.01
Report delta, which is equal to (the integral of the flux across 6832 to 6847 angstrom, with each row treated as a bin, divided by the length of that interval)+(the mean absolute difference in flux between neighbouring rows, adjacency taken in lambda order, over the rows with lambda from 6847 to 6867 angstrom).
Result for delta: 13.15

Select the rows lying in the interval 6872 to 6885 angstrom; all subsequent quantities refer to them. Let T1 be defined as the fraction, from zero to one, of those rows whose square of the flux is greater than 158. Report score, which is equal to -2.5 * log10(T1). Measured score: 0.55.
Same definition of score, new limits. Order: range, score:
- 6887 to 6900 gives 0.24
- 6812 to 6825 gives 1.75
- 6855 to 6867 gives 1.75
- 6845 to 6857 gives 0.99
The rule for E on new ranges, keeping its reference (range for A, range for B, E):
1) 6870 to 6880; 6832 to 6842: 0.4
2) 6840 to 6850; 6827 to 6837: 0.6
